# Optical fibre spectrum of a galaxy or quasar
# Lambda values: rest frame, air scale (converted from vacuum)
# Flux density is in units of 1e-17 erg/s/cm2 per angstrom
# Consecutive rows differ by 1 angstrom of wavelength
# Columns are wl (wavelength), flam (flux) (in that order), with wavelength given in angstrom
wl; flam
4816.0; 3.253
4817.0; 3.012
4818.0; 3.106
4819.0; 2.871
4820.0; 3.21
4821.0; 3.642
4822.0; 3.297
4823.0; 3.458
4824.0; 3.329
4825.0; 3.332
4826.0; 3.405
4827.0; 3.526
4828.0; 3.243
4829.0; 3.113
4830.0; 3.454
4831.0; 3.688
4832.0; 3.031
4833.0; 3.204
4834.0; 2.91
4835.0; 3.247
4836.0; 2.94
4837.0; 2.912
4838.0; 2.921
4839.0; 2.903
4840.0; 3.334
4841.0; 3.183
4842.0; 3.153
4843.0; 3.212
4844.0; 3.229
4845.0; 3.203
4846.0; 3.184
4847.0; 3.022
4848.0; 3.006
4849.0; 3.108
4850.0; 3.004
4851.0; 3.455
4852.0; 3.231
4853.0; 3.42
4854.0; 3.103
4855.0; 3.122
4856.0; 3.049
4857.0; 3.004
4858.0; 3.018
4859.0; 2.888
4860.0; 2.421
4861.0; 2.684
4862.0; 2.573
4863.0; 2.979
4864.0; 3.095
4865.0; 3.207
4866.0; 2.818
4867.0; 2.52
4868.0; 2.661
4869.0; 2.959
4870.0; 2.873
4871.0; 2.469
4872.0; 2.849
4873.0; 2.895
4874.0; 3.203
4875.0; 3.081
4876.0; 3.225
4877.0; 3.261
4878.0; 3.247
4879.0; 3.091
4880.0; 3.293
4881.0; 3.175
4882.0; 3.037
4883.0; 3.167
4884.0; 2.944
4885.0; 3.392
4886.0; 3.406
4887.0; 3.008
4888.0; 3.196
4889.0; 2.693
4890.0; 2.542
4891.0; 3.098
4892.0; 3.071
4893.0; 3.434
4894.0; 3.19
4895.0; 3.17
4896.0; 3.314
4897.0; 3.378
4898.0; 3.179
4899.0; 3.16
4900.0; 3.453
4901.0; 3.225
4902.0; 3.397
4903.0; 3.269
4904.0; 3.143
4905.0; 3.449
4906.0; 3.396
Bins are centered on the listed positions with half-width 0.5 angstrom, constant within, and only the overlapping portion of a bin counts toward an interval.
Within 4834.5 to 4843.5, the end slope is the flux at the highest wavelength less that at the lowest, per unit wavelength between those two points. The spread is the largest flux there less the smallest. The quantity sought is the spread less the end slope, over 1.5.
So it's 0.3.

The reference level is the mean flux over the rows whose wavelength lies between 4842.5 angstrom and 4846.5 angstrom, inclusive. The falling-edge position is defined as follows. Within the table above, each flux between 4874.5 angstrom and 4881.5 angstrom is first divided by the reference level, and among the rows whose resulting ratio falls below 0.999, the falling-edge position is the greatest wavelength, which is 4881.0 angstrom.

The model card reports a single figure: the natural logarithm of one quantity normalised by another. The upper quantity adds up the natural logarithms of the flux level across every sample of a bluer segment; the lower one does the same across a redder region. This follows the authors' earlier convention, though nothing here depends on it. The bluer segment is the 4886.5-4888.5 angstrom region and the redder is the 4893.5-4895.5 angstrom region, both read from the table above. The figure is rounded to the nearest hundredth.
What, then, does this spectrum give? -0.02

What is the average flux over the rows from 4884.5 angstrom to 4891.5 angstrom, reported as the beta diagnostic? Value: 3.05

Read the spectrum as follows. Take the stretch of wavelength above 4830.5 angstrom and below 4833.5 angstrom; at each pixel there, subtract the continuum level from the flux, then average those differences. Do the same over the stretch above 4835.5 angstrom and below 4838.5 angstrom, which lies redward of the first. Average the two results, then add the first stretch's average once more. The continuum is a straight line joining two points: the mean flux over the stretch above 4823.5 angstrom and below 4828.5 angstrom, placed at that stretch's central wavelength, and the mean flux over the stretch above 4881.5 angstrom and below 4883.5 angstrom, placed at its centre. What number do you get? -0.24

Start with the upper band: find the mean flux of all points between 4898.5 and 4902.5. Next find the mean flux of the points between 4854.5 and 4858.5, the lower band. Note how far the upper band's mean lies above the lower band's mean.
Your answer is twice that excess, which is 0.5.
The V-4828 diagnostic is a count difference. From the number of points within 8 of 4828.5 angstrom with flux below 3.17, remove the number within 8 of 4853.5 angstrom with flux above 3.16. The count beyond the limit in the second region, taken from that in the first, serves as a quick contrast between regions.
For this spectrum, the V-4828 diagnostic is 0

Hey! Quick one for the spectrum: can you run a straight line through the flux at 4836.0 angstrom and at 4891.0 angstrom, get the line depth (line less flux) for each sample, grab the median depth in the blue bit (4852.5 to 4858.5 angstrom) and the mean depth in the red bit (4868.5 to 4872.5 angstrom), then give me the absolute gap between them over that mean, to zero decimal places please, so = 1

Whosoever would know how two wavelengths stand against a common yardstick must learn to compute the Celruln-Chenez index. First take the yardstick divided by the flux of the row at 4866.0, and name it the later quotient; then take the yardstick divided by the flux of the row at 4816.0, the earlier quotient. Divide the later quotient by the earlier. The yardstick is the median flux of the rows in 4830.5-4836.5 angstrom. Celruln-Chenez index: 1.15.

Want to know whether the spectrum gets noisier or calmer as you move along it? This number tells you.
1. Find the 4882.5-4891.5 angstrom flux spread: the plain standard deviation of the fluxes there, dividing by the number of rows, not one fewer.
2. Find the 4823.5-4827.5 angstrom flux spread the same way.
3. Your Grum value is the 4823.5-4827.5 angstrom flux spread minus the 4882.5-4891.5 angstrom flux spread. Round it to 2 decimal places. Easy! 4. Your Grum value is -0.19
